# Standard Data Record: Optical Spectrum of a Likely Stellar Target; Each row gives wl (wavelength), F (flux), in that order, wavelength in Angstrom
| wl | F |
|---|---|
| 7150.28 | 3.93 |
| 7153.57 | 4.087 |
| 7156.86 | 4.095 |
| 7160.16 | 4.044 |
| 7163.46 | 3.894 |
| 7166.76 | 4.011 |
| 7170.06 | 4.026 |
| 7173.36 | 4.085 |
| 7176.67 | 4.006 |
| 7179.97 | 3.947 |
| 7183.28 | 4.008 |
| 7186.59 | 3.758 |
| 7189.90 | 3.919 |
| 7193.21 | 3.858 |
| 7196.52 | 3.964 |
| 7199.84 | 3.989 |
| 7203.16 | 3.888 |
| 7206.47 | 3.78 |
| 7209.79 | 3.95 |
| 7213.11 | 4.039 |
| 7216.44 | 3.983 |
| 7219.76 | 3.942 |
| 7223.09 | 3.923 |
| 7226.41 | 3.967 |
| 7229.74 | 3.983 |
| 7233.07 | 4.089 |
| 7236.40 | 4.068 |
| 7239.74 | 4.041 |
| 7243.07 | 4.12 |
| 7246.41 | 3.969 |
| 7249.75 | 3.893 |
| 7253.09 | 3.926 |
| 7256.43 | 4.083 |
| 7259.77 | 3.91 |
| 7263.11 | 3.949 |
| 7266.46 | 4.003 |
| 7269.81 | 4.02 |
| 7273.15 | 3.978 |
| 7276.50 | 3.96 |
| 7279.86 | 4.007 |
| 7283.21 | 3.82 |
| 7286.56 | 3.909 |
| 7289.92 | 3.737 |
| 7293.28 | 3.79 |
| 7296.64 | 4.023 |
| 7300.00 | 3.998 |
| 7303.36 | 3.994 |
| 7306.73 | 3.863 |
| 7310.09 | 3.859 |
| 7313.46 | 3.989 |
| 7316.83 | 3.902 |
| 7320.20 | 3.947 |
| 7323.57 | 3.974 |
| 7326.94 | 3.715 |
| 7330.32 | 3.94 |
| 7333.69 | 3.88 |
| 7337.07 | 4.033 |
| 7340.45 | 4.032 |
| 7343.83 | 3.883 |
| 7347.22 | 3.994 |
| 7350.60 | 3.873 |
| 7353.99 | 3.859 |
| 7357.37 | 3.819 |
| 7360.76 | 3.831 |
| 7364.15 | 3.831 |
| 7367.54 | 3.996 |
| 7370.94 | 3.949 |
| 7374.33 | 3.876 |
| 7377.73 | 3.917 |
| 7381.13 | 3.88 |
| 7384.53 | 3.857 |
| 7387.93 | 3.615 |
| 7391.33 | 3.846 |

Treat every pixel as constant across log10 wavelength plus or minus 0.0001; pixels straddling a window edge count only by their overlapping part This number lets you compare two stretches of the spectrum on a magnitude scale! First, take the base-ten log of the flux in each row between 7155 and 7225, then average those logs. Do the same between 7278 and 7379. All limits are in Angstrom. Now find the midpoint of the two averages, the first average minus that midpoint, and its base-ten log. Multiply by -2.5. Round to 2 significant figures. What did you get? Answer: 6.4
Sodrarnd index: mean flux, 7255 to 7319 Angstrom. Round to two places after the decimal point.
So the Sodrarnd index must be 3.94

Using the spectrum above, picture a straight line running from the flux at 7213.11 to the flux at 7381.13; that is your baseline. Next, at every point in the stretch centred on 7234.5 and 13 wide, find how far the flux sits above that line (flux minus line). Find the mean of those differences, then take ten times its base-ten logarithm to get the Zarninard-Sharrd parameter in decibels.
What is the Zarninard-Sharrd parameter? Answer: -16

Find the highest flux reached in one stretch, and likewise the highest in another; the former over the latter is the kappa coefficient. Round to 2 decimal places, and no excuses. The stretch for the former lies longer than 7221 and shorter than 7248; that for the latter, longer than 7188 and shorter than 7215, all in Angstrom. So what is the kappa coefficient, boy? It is 1.02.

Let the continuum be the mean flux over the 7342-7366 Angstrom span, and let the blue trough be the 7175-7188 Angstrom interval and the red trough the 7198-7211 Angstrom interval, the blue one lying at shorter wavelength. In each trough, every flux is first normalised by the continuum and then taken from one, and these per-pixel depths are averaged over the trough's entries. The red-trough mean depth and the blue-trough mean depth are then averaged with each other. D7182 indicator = -0.012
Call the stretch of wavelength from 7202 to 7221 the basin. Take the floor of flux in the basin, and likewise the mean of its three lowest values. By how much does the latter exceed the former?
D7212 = 0.090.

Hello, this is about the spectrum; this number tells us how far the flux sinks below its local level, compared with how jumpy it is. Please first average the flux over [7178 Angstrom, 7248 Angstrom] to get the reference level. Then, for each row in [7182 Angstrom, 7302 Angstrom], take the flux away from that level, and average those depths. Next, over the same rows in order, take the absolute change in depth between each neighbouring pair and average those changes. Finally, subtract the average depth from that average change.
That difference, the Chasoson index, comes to 0.077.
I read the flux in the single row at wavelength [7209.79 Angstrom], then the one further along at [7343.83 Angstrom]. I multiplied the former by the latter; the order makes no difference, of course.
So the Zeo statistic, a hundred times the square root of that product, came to 392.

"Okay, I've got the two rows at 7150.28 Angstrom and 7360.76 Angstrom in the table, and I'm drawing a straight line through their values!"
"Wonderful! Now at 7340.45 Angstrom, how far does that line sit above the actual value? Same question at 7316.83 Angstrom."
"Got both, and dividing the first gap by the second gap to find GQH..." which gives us 3.8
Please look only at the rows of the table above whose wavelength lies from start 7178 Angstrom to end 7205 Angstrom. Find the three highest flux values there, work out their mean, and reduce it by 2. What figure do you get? 1.99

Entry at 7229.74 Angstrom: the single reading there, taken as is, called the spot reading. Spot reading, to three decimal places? 3.983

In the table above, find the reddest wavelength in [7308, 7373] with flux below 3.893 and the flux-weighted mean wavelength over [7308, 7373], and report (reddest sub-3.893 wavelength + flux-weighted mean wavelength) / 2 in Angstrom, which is 7352.3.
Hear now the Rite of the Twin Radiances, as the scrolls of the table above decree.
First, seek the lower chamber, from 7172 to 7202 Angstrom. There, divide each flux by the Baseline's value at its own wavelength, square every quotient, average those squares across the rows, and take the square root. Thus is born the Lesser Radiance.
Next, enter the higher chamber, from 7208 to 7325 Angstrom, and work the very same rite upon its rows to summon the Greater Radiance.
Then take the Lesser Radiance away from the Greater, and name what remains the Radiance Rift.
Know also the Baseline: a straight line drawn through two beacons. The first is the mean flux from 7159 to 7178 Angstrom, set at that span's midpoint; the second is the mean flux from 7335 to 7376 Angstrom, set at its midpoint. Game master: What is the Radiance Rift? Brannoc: 0.013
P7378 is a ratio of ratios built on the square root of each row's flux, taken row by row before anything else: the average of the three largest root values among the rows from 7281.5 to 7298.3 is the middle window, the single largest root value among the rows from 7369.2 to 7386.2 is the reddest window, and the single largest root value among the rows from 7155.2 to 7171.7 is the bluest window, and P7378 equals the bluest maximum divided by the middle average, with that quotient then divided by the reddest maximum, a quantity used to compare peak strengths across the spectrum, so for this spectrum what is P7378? 0.515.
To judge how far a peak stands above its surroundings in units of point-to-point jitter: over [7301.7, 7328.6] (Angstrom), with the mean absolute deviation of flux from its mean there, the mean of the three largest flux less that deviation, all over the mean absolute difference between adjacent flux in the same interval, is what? 40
